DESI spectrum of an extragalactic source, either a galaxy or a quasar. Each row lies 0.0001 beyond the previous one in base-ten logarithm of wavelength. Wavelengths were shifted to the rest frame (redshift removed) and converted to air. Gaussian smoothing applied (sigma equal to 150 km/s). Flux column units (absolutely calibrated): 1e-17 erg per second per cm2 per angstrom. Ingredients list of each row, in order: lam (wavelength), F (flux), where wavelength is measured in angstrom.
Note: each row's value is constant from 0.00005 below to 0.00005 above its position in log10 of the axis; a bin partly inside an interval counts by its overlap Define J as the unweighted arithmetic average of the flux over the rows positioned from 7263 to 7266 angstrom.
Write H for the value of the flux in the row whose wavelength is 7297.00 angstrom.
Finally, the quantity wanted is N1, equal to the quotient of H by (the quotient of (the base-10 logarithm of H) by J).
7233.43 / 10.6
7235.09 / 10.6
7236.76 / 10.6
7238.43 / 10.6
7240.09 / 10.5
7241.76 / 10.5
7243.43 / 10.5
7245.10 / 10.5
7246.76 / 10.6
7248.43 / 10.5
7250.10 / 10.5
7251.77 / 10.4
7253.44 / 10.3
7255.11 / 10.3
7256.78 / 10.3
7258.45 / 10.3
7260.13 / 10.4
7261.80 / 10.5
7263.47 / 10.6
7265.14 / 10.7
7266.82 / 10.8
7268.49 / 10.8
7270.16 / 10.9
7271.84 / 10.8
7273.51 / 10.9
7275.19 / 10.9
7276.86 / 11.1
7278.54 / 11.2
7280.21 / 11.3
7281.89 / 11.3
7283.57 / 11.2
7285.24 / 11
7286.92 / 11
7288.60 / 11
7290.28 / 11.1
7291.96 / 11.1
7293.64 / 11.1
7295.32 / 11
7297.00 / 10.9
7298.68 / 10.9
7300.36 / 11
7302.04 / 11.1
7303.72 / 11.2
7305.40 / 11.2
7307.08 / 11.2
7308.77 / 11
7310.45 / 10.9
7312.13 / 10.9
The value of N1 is 112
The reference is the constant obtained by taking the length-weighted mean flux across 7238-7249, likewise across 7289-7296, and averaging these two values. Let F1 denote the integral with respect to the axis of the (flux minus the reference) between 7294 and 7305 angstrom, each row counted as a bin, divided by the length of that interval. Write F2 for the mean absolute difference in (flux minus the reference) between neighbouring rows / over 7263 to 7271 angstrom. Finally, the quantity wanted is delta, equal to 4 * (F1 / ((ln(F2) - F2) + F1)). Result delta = -0.37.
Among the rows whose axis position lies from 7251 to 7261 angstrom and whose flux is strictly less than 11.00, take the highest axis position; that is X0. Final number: 7260.13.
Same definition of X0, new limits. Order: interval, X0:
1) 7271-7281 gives 7275.19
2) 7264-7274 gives 7273.51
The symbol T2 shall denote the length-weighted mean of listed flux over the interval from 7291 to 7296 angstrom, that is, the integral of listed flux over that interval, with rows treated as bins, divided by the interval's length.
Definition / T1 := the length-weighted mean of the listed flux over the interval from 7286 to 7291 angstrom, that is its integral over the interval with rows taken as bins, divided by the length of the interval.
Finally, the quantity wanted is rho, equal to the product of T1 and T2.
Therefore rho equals 122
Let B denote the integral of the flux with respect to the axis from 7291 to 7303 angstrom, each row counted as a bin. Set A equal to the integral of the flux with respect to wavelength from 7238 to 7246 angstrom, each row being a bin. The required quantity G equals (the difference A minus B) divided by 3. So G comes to -16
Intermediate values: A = 84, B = 132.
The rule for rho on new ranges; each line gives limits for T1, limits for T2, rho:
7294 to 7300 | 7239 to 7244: 115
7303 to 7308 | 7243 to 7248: 118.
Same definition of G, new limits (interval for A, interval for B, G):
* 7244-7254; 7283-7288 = 16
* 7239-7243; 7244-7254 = -21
